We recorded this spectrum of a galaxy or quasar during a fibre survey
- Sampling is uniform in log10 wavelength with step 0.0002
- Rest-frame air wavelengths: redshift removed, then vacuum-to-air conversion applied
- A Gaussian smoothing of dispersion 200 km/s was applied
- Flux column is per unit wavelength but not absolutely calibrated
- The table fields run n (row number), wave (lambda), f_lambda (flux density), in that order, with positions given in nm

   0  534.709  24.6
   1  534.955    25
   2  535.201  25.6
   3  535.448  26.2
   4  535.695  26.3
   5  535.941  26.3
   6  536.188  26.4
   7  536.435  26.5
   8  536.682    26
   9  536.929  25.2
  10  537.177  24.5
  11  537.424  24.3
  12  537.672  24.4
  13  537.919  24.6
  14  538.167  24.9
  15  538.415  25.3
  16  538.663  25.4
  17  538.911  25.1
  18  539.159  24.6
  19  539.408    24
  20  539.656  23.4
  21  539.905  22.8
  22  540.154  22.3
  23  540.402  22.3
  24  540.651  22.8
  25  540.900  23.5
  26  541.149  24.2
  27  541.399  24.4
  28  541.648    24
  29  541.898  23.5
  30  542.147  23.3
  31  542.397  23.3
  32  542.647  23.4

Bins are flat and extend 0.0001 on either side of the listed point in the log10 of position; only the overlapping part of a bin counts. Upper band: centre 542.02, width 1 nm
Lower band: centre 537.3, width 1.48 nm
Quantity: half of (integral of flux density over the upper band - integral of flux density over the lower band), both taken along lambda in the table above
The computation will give -7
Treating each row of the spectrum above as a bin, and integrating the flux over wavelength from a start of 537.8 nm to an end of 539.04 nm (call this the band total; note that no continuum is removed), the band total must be 31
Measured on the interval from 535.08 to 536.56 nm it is 39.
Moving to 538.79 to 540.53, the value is 41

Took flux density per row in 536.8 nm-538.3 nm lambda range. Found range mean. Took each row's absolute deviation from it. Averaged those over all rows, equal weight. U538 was 0.27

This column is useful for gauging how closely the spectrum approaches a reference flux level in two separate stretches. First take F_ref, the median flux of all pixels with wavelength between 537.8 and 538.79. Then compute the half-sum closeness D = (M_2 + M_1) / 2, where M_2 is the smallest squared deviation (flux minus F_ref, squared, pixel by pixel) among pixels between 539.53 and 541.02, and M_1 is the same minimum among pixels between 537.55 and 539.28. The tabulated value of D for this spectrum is 1.28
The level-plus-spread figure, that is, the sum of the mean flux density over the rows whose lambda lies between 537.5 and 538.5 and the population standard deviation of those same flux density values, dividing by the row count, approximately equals 25.1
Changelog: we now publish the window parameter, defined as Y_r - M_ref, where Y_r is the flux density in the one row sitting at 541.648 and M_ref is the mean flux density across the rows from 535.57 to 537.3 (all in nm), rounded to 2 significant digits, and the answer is -1.9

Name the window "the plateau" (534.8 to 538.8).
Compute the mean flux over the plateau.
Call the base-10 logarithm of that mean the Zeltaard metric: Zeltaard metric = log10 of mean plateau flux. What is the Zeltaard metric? 1.41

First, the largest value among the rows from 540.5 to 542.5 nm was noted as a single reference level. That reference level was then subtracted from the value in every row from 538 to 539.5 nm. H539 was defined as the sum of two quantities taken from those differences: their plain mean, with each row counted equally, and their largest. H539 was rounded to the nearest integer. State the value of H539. 1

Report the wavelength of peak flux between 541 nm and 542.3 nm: 541.399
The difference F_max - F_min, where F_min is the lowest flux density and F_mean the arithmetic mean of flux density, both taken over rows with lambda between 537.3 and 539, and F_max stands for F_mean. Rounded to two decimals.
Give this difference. 0.56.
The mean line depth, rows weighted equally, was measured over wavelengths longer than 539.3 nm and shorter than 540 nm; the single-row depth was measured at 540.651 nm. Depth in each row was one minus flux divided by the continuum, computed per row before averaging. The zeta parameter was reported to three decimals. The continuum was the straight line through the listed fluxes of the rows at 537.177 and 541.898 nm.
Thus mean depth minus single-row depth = -0.017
